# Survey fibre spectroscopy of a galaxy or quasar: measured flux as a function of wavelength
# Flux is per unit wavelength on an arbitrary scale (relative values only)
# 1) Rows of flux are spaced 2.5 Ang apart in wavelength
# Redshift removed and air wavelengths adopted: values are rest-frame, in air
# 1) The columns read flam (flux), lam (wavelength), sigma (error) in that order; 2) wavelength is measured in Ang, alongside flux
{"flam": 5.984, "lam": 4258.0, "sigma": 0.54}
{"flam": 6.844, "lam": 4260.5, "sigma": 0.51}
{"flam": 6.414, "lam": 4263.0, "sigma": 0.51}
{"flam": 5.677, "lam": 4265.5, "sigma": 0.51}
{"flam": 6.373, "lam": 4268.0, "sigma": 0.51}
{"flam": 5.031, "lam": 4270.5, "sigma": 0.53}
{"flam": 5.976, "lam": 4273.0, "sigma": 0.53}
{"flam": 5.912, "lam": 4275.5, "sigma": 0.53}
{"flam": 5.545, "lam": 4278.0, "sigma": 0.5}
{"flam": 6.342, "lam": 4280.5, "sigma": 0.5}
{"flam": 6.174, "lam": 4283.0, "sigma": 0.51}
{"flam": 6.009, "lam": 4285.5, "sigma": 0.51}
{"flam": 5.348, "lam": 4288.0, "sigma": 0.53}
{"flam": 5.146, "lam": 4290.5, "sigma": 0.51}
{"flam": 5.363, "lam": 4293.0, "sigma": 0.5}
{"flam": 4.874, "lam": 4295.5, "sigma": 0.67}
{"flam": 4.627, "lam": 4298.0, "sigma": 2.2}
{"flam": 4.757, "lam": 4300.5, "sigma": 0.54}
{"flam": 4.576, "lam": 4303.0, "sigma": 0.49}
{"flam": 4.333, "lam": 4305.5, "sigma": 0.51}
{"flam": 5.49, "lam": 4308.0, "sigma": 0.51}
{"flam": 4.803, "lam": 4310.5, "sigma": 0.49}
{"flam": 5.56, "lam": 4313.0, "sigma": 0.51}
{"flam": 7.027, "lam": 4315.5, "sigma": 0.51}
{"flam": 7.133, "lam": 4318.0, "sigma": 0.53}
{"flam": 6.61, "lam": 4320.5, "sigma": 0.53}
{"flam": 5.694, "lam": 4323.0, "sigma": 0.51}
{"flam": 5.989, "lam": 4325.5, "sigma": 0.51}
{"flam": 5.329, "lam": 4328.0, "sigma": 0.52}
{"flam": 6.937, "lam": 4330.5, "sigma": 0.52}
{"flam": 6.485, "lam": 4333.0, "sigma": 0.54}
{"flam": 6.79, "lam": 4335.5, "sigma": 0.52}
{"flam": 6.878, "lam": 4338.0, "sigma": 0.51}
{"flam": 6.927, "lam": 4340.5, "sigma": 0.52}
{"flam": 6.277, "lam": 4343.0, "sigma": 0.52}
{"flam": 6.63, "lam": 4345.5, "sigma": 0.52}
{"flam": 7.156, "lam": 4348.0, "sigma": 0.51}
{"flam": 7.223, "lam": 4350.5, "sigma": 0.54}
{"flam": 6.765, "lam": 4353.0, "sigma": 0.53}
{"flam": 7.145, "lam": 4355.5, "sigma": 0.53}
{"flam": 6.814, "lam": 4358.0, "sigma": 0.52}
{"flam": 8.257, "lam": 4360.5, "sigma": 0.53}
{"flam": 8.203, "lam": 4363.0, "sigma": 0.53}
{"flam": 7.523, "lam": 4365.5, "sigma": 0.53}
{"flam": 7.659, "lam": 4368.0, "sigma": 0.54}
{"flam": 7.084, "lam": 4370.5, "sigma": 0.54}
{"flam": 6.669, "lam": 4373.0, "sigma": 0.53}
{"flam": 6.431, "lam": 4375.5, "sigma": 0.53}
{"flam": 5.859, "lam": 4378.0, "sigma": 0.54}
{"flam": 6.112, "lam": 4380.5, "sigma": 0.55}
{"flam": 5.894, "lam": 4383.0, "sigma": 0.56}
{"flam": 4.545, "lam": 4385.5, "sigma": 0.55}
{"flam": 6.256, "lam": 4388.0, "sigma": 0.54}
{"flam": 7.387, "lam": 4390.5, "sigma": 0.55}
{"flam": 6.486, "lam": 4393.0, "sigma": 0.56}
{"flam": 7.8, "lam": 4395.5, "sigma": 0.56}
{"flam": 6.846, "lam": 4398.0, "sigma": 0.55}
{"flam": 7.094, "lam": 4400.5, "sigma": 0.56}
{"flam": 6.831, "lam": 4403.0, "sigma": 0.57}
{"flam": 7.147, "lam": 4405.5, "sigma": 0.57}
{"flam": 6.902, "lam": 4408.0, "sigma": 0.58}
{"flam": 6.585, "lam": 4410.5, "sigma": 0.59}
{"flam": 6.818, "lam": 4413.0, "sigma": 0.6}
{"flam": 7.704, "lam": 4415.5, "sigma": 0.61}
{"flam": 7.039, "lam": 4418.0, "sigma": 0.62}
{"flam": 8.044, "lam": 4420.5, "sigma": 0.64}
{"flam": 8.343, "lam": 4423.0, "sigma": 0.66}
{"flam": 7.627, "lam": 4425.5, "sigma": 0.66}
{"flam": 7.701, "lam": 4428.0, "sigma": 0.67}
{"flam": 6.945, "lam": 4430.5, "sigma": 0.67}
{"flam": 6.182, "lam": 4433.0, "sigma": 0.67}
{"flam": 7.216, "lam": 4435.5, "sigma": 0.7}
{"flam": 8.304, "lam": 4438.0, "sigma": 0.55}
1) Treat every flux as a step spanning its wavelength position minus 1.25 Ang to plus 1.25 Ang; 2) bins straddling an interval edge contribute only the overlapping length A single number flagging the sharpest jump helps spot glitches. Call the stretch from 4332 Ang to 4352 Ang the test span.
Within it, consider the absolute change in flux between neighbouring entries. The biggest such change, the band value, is 0.65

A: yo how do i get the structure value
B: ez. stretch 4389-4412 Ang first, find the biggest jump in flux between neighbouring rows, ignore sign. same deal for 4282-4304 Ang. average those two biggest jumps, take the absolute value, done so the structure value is 0.99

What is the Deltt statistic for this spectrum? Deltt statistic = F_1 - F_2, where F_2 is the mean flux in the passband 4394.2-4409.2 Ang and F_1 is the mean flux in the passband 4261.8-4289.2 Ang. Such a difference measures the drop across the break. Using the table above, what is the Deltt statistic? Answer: -1.2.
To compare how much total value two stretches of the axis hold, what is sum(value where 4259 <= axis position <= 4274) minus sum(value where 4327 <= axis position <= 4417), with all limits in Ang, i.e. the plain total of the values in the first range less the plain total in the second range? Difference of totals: -209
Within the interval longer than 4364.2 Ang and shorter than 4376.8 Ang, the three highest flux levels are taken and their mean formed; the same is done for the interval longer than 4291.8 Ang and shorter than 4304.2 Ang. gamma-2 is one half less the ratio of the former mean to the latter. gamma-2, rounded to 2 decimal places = -0.98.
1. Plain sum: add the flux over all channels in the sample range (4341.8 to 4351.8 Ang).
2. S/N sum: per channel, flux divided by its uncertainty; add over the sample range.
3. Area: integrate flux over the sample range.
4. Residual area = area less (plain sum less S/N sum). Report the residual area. 93.2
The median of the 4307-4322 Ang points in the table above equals 6.1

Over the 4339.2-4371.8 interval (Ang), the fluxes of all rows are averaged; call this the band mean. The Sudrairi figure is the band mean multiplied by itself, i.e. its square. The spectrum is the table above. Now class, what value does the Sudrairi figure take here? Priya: 52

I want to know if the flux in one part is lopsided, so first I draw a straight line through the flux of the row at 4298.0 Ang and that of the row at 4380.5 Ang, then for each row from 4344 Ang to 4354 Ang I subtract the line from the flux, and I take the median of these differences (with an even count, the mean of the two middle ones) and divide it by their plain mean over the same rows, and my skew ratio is 1.00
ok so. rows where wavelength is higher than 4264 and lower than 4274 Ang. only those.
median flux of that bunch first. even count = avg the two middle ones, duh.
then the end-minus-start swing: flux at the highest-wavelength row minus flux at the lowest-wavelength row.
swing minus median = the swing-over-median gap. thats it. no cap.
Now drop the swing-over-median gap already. -5.5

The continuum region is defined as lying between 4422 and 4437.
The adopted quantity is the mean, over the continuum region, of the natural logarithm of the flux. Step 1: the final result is 1.99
